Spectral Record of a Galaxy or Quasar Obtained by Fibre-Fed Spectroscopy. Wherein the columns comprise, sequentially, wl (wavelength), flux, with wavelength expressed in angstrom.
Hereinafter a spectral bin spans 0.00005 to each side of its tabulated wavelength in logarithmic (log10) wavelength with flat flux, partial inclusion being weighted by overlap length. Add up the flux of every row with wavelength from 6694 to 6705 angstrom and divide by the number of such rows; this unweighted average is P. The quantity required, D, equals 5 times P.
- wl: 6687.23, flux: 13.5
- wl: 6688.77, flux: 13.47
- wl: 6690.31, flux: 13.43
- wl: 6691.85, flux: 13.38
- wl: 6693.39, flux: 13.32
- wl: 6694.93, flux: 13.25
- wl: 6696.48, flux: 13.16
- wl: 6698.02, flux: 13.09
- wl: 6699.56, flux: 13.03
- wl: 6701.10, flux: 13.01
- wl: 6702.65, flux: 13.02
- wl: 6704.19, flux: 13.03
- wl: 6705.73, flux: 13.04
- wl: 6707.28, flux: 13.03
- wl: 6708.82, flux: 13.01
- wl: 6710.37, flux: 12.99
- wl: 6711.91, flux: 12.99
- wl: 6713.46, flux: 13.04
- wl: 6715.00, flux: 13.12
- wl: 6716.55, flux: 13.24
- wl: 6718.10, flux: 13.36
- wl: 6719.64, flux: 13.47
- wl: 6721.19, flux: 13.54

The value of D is 65.4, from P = 13.1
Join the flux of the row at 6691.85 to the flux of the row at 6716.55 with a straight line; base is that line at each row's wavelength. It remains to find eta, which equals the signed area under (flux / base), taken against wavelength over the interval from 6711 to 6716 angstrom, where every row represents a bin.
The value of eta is 5 angstrom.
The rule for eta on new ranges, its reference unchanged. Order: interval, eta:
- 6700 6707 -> 7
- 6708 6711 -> 3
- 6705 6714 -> 9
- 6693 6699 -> 6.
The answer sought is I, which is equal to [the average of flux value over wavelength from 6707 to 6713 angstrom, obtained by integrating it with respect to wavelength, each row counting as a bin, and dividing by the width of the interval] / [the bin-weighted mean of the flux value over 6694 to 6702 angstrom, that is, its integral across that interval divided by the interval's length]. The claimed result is 0.99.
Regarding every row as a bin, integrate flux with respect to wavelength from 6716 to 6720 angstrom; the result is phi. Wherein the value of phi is 53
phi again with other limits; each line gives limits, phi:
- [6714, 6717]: 40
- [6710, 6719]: 118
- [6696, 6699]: 39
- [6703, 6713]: 130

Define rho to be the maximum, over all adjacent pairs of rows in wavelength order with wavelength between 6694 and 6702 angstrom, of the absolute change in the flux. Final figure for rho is 0.09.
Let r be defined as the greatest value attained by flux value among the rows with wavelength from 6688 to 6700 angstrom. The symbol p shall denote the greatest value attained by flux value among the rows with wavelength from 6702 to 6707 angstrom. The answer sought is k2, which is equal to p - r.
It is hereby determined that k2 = -0.43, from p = 13.04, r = 13.47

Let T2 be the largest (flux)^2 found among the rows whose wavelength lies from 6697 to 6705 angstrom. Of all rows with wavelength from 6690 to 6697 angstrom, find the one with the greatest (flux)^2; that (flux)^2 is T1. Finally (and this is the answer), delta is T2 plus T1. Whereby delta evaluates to 351.7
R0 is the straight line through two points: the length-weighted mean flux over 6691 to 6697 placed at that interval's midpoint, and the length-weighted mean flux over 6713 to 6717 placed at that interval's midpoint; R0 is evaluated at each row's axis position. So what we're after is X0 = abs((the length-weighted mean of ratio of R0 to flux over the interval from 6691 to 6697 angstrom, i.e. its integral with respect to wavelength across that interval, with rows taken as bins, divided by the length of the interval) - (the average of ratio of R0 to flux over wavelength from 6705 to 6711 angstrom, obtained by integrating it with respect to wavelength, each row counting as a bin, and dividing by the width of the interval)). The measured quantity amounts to 0.013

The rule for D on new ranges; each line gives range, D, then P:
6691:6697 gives 66.4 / 13.3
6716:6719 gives 66.5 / 13.3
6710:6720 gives 65.9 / 13.2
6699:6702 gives 65.1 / 13.0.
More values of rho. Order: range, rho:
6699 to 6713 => 0.02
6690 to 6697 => 0.09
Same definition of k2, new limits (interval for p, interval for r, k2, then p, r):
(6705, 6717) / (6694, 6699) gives -0.01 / 13.24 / 13.25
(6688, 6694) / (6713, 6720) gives 0.00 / 13.47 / 13.47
